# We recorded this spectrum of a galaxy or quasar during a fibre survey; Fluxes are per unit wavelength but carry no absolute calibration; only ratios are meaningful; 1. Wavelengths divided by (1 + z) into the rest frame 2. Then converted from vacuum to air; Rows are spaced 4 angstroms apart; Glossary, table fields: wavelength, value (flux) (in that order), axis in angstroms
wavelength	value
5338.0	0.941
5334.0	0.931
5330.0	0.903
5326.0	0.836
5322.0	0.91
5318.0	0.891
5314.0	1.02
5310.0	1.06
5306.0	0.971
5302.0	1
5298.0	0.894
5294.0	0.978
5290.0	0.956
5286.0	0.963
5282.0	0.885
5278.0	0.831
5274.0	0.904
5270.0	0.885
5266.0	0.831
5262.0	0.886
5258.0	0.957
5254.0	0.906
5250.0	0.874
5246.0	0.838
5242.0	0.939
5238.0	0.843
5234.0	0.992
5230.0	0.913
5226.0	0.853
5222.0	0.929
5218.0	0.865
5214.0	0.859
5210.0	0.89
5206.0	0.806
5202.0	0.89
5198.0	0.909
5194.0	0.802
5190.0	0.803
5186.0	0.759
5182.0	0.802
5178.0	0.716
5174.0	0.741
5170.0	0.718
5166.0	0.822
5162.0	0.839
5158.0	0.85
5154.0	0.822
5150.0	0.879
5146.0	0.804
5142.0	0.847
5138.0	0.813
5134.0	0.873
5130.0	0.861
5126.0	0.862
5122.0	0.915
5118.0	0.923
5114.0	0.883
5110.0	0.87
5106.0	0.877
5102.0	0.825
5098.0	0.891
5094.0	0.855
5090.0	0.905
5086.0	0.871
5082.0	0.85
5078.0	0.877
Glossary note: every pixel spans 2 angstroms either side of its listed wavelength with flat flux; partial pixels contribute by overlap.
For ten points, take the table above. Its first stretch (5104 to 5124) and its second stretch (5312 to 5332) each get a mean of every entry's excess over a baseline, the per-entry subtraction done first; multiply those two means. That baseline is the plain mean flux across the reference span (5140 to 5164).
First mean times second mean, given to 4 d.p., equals 0.0038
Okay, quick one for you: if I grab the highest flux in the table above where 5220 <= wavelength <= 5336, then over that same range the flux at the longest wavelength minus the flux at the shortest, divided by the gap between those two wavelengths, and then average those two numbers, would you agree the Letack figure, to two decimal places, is 0.53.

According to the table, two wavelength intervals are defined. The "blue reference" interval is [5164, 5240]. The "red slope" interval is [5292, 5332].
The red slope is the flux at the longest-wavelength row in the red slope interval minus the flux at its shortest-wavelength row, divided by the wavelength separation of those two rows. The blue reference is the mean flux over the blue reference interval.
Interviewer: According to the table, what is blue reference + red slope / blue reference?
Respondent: 0.835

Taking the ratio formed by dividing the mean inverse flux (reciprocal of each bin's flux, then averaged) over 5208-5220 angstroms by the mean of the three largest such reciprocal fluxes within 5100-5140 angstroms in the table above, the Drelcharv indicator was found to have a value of 0.96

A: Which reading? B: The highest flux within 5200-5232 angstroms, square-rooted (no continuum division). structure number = 0.96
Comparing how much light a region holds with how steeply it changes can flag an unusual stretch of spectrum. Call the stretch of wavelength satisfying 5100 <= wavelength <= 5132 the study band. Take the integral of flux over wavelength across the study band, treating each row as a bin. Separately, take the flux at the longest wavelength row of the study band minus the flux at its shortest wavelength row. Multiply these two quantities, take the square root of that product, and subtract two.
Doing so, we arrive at -1.0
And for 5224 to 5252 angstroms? -1.3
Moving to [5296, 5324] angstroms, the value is -1.3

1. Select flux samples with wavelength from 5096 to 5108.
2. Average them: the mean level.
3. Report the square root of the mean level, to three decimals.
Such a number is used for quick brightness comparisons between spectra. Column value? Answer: 0.930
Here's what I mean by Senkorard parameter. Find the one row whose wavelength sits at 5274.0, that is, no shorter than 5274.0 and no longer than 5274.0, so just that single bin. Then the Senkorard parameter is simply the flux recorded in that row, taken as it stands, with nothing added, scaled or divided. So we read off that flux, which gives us 0.904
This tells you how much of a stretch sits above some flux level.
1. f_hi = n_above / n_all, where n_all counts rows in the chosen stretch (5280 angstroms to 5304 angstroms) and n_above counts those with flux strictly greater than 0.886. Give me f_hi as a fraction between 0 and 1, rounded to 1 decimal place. 0.8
